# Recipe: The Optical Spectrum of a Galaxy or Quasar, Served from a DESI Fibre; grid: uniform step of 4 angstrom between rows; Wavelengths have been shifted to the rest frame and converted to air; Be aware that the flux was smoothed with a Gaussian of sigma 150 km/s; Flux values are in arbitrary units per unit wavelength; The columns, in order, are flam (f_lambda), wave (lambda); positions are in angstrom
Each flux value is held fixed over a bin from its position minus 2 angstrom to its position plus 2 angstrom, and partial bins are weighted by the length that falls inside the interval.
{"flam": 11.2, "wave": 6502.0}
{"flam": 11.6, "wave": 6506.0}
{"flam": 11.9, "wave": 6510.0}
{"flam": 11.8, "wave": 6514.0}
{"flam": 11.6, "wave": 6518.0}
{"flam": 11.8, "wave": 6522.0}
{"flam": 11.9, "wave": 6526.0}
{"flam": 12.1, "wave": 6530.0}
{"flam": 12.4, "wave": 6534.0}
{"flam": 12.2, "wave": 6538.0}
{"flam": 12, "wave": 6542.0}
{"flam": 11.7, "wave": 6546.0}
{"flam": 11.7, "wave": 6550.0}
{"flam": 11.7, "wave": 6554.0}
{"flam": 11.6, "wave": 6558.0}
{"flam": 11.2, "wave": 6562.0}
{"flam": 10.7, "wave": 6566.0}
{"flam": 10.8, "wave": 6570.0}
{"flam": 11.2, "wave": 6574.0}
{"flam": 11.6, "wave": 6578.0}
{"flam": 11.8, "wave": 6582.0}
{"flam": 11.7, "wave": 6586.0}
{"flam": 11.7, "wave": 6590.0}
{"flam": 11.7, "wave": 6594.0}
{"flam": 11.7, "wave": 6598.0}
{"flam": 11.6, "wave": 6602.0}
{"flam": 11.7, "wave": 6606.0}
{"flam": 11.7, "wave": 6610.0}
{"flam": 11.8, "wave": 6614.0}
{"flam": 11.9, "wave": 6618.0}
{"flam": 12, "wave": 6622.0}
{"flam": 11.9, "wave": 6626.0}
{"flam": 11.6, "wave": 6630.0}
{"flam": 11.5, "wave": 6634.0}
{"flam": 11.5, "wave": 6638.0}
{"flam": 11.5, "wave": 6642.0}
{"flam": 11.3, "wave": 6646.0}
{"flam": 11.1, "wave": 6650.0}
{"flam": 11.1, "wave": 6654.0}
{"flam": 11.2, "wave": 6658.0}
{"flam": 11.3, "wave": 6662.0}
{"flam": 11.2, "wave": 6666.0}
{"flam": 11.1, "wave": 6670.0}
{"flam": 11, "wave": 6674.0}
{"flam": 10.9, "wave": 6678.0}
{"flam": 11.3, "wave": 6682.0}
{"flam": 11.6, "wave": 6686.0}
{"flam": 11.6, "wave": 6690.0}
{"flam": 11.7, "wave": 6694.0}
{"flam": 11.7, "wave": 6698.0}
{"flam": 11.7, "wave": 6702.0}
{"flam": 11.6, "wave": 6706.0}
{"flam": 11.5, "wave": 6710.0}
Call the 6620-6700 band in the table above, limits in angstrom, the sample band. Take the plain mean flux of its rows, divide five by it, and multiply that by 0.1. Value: 0.0438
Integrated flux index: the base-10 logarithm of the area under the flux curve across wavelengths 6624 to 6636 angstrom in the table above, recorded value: 2.15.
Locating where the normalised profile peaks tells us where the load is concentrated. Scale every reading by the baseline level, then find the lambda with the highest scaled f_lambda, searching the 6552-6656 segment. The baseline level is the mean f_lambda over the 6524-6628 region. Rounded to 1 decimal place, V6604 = 6622.0 angstrom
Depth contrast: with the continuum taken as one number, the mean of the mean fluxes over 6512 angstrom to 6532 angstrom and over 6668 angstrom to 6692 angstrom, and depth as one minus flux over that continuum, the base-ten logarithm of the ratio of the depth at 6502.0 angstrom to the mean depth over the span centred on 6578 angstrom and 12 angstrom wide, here 1.5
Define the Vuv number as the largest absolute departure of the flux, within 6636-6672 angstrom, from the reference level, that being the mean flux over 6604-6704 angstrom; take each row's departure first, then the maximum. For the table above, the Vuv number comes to 0.4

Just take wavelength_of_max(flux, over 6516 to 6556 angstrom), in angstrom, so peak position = 6534.0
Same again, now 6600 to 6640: 6622.0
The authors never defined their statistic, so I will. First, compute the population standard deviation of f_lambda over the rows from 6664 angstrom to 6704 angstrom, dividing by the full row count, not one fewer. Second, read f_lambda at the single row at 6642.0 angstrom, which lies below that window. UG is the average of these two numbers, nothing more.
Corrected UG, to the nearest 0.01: 5.90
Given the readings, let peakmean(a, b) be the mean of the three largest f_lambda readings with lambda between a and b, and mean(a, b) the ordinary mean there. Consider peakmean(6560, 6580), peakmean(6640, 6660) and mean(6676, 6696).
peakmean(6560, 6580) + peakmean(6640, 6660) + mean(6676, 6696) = 34.1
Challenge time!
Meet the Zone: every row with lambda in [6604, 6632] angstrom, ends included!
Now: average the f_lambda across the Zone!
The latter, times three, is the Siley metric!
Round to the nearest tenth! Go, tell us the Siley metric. 35.4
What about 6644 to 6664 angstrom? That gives 33.6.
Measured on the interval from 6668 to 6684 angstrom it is 33.2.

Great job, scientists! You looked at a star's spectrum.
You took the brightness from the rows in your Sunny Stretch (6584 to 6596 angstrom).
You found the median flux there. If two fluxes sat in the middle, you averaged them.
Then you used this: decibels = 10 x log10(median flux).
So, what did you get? 10.7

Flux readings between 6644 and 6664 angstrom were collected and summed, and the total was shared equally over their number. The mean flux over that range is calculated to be 11.2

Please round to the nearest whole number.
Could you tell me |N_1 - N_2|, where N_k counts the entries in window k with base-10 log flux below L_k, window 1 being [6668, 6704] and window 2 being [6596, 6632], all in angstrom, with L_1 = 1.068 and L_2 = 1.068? 4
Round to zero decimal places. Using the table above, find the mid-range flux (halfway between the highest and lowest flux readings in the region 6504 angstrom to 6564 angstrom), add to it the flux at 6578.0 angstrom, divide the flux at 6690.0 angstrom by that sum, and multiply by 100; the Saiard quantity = 50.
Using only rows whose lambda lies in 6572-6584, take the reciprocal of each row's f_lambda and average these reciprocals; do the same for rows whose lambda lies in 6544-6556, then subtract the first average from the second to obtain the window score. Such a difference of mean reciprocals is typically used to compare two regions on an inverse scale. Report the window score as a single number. -0.001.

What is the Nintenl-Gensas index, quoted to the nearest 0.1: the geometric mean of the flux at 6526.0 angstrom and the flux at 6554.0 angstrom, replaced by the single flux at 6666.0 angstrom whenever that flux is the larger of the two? 11.8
